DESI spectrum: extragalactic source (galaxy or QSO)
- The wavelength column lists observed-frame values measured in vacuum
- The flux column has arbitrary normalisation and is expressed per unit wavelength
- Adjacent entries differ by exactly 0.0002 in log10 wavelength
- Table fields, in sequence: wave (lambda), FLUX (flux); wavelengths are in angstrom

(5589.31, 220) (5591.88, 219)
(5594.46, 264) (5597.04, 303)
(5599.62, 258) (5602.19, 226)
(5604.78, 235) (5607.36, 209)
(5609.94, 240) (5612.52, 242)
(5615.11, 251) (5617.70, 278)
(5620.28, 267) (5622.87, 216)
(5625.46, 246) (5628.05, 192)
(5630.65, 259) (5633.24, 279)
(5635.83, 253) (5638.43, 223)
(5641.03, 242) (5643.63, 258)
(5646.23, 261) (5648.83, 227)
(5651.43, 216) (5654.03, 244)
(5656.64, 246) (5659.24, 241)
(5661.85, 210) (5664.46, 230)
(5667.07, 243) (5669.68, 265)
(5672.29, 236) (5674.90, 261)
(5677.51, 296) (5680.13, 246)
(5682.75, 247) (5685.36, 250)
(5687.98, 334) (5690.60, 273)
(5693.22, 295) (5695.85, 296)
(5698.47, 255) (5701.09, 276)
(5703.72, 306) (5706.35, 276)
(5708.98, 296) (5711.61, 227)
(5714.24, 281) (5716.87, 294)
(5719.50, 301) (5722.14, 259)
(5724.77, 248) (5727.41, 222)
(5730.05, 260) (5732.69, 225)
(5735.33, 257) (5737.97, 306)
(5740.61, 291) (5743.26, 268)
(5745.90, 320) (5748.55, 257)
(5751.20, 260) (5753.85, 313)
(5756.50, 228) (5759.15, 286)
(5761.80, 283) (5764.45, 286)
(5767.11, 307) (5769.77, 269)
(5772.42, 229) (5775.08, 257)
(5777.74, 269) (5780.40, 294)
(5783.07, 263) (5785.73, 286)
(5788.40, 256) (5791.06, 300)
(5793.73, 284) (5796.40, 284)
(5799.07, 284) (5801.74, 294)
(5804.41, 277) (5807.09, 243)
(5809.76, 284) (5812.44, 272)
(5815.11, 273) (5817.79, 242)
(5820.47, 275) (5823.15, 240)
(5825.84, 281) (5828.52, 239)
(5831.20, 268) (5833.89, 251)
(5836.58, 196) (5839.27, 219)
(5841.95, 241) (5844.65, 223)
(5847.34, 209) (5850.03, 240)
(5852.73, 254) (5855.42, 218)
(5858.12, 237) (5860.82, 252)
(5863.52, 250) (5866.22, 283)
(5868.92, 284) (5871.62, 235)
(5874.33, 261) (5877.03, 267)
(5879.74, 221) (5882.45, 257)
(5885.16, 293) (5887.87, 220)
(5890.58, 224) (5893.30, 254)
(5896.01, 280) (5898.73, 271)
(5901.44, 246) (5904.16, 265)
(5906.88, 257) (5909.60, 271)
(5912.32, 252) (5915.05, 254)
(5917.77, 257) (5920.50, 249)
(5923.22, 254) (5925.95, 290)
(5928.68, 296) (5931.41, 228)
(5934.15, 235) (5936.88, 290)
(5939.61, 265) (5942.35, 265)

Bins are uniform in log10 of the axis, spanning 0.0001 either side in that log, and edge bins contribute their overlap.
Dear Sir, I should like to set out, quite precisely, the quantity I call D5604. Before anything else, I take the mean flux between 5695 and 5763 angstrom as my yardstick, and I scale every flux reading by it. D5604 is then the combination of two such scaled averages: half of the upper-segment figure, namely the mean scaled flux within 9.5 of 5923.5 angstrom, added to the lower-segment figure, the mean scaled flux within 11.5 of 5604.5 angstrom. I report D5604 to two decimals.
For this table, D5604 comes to 1.39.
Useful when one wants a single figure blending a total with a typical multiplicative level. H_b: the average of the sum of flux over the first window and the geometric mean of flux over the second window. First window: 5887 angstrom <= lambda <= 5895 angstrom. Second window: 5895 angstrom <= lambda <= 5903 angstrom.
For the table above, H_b 482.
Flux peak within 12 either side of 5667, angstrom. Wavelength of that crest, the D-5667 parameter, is 5677.51 angstrom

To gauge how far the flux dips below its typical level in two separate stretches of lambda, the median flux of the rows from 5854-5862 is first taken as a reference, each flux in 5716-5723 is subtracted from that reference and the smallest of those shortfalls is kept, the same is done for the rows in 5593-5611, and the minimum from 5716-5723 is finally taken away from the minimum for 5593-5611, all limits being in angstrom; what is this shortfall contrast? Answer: -2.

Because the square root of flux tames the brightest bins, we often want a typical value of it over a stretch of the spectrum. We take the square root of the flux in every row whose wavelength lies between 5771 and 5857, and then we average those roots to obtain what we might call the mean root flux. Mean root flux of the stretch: 16.0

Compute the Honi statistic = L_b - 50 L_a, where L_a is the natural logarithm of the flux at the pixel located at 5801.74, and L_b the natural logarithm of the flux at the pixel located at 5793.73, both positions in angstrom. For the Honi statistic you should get -279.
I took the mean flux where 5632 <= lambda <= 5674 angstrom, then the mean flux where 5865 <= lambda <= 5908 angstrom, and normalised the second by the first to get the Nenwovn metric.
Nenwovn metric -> 1.06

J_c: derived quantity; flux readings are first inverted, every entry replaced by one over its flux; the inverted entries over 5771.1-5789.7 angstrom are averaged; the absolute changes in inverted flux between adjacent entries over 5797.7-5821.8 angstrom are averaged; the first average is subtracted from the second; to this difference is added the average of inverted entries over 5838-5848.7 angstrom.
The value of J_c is 0.0010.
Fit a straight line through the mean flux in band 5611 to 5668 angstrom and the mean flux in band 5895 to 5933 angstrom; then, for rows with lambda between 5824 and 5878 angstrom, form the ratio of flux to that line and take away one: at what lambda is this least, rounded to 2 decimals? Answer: 5836.58 angstrom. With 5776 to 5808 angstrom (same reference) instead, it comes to 5807.09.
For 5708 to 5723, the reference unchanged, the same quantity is 5711.61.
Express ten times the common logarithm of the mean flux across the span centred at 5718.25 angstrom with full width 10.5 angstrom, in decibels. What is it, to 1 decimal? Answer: 24.5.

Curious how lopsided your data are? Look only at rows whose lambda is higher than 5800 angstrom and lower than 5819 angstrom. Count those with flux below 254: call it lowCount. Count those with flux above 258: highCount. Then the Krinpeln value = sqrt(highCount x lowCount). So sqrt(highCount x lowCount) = 3.2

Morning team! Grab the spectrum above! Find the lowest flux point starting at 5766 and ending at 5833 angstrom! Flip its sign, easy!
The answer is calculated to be -229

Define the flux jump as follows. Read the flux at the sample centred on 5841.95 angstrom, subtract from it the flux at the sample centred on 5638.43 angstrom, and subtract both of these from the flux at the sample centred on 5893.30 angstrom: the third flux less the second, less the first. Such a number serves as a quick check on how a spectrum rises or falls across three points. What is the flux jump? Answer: -210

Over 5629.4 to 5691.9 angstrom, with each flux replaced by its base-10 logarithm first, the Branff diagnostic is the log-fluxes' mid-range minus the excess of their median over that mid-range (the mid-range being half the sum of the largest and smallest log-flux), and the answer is 2.45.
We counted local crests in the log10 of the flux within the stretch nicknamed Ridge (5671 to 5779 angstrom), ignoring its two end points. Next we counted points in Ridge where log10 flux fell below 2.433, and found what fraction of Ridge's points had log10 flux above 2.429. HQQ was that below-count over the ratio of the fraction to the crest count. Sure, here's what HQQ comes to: 470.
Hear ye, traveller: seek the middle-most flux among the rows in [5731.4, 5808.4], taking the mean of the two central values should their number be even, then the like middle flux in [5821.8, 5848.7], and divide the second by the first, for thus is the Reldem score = 0.85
